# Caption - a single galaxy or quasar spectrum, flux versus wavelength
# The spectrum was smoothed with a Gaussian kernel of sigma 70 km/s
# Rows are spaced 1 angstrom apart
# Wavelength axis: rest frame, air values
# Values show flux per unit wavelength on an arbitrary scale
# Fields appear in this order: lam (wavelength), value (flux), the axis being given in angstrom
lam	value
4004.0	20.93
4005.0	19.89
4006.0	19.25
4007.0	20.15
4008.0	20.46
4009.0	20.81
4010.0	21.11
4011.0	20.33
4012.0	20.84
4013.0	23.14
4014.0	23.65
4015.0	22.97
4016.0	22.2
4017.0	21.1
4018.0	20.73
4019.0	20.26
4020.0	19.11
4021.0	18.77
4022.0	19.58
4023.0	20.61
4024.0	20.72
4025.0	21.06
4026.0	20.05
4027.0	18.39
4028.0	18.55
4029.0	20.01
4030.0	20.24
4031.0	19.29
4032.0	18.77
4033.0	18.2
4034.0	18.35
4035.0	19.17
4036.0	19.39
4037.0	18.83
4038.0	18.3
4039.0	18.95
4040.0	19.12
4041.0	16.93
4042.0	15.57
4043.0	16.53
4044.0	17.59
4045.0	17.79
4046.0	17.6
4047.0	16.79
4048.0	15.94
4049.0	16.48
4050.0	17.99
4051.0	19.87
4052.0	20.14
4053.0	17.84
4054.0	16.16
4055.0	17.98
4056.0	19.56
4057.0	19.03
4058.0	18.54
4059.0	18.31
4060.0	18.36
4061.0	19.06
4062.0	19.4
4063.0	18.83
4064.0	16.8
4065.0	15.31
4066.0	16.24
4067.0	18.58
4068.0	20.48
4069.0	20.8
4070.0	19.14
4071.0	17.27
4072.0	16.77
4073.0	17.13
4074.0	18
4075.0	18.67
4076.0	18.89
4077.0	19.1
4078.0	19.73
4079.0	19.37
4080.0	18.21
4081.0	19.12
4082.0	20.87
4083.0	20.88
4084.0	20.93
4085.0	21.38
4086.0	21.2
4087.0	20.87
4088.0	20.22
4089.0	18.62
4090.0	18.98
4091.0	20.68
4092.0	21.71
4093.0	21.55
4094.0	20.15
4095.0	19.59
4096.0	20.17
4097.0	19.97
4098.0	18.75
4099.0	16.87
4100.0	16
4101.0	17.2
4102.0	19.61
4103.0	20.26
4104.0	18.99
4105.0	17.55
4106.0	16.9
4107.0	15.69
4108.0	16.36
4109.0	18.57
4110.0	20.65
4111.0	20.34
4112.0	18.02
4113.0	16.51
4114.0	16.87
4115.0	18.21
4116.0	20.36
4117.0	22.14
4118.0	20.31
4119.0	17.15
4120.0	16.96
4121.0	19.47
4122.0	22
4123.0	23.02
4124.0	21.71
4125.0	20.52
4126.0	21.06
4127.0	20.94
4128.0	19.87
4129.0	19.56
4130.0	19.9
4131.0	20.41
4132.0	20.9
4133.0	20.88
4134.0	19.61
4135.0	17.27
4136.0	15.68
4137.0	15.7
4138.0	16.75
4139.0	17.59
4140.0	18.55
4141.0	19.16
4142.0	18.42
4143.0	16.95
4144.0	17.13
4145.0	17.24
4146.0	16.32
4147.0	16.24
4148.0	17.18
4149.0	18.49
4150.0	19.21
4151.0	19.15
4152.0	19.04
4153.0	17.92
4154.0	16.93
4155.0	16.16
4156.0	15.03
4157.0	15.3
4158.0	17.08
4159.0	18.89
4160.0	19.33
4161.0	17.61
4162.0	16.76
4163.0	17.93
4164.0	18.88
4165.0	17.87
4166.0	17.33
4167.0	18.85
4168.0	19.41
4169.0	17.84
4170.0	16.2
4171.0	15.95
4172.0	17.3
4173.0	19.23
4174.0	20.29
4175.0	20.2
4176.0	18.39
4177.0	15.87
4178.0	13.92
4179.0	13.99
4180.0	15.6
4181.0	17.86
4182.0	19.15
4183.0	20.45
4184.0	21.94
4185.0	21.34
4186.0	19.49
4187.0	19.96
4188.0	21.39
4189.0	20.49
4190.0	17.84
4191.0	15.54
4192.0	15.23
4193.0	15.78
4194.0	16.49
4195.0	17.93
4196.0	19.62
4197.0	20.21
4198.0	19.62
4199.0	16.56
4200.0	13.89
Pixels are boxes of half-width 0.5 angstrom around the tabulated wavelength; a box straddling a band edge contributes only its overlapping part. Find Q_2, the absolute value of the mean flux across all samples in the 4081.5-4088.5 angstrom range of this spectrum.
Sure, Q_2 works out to 20.9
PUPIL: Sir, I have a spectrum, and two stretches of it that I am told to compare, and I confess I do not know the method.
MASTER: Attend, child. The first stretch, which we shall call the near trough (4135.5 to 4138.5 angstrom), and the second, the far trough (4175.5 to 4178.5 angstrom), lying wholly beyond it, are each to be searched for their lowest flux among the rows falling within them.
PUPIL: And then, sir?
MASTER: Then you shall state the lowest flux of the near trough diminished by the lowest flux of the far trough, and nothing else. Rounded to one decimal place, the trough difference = 1.8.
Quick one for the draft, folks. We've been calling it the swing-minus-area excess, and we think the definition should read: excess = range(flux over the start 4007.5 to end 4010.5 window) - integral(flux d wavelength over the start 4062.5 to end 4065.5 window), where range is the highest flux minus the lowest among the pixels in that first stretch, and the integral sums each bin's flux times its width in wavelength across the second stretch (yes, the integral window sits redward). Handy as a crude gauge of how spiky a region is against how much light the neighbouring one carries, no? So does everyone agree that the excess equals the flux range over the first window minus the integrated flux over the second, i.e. -50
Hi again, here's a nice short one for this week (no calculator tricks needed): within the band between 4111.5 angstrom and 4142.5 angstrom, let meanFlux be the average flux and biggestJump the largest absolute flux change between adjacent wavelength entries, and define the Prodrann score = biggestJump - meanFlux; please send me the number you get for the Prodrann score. -16.0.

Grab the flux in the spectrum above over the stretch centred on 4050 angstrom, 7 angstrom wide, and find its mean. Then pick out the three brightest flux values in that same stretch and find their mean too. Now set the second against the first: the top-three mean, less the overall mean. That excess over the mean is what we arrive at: 1.5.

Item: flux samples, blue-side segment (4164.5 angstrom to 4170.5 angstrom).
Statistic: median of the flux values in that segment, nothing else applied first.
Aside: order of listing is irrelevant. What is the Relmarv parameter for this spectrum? 17.9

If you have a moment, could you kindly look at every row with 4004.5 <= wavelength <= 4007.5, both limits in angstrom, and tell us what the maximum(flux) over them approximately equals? 20.15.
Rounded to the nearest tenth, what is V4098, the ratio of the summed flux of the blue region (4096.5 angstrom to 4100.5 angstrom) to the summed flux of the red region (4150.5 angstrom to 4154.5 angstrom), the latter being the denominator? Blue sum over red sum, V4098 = 1.0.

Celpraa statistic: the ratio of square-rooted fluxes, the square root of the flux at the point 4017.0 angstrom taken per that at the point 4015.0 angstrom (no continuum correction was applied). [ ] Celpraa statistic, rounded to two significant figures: 0.96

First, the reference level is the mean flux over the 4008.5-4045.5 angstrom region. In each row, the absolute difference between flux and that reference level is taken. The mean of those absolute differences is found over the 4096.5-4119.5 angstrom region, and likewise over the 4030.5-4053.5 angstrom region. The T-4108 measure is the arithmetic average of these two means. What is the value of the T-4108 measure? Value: 1.73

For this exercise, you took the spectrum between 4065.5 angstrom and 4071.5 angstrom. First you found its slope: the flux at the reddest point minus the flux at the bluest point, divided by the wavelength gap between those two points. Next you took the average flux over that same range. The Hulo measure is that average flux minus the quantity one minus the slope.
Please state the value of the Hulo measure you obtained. 18.0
